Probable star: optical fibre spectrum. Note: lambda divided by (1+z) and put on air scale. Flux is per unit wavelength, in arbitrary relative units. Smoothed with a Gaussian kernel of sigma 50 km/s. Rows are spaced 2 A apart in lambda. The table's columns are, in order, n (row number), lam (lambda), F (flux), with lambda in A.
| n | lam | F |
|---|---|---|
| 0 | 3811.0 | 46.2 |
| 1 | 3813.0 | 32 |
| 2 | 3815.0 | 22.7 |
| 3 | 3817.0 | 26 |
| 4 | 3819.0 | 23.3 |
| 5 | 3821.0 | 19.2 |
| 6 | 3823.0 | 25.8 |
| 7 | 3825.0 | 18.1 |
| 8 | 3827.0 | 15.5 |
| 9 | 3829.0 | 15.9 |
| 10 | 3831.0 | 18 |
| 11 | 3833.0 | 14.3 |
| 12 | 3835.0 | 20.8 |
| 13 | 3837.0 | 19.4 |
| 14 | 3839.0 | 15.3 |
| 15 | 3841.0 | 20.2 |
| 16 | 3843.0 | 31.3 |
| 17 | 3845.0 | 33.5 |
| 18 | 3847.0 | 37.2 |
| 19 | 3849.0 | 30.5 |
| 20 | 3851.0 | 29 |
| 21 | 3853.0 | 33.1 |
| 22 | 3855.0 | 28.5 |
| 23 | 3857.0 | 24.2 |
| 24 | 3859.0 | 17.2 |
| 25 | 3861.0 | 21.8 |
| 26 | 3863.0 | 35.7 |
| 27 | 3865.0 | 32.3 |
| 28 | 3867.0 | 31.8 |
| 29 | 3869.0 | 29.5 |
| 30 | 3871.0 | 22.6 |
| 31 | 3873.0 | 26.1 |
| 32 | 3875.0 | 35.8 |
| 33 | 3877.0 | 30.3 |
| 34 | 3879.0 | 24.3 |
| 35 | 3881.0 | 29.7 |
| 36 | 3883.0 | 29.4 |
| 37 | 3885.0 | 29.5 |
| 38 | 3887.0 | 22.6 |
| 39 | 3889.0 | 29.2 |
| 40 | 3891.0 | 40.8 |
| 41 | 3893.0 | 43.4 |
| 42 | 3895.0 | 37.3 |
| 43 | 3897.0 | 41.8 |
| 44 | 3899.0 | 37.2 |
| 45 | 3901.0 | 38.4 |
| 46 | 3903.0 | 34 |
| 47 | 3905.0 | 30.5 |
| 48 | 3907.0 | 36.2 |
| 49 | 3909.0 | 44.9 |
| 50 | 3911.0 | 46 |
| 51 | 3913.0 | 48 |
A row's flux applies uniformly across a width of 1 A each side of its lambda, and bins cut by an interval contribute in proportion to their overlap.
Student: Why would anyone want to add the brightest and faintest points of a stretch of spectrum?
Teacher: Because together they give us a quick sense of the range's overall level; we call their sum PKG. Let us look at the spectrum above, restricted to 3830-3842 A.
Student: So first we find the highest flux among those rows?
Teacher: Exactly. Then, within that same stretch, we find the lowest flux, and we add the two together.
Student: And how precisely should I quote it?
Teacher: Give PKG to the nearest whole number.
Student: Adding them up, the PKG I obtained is 35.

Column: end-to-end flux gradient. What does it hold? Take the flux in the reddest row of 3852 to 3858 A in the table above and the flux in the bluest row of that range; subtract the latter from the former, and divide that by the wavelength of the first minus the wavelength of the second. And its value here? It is -2.2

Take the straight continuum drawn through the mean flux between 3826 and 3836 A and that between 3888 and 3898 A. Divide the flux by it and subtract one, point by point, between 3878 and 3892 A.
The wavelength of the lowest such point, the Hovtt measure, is 3887.0 A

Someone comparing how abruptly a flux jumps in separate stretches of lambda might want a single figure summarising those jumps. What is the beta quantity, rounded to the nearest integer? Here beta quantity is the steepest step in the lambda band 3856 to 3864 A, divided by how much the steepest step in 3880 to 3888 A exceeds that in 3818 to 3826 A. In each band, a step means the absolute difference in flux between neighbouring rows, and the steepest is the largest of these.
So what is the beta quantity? -17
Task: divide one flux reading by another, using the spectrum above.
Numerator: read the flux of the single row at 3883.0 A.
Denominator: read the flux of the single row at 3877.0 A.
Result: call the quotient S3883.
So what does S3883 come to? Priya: 0.97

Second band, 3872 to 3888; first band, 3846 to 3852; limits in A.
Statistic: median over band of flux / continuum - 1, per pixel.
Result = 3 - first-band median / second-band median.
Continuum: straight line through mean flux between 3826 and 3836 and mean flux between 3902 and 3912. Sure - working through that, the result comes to 8.2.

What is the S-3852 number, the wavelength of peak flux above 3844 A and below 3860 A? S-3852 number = 3847.0 A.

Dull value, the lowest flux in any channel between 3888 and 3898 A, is 29.2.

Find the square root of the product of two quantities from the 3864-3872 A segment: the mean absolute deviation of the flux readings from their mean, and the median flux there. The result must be 9.9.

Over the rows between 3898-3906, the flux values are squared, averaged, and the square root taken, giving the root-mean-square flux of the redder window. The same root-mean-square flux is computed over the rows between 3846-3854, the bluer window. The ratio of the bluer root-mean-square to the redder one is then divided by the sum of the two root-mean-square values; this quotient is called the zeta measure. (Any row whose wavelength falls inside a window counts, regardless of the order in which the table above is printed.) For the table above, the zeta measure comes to 0.0137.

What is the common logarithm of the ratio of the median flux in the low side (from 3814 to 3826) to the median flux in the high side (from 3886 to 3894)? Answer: -0.18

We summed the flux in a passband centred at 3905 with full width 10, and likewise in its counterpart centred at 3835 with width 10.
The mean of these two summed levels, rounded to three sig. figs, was 136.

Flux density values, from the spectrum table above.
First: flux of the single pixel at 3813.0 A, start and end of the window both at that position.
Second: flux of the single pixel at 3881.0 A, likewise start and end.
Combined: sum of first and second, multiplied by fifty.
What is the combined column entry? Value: 3085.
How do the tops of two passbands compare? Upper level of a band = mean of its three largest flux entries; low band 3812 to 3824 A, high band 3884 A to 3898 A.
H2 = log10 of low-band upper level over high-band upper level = -0.18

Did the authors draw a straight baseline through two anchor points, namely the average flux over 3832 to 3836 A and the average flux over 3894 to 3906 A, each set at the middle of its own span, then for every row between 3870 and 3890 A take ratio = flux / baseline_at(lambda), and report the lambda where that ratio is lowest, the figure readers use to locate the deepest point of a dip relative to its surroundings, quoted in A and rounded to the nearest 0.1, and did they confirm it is 3887.0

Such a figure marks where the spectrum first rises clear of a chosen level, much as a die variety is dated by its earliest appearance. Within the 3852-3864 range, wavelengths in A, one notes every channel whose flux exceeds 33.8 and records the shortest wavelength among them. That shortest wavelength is 3863.0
